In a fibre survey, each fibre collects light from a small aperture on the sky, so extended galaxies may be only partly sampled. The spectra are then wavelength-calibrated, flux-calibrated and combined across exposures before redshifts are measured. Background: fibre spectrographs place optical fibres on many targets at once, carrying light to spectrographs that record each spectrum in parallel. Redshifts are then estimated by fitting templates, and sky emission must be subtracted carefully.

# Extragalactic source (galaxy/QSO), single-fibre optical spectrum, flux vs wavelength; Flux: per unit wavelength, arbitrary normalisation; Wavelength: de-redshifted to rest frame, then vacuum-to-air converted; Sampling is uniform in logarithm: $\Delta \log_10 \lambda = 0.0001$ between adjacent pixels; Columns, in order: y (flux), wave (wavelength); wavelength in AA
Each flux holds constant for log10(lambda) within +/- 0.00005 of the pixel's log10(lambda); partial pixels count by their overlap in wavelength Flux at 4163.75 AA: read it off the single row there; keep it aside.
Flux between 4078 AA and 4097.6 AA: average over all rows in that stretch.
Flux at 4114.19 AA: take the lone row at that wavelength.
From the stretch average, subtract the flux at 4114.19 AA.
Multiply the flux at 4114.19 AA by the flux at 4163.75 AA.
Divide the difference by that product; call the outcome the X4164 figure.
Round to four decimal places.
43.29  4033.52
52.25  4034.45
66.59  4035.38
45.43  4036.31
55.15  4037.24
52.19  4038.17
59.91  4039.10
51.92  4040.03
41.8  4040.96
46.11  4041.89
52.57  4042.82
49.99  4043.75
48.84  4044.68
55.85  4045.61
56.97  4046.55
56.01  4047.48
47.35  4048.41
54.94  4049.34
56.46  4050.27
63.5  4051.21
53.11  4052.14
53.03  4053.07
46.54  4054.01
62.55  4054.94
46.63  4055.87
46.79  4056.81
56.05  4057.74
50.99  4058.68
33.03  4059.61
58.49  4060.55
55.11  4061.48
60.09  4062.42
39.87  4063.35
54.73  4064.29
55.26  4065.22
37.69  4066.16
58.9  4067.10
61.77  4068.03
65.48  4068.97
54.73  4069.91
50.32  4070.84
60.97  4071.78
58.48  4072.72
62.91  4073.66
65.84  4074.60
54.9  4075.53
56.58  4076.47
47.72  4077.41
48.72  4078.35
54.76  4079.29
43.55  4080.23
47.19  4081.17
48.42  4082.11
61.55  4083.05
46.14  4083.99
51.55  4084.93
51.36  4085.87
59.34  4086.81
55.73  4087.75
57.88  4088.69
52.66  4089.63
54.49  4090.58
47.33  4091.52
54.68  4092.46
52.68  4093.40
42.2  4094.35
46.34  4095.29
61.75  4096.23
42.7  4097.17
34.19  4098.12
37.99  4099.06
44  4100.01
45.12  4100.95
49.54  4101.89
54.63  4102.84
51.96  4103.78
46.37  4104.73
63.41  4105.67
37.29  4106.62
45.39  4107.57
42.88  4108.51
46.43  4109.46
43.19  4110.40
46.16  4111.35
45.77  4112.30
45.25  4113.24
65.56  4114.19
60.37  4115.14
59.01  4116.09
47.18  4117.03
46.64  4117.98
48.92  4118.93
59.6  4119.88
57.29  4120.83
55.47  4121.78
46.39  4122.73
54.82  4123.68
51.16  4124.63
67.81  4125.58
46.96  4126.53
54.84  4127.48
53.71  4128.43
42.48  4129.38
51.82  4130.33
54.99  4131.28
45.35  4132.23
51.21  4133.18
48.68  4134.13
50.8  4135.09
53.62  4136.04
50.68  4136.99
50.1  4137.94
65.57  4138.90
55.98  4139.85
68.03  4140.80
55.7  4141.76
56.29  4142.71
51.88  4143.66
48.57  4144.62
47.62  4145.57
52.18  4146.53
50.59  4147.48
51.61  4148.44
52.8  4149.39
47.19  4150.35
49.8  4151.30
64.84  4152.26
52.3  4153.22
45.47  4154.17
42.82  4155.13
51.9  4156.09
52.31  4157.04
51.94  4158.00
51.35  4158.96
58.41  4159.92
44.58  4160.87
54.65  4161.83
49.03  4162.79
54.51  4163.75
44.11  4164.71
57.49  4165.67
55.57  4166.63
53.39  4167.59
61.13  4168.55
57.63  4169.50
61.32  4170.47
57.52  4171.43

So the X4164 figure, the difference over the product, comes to -0.0039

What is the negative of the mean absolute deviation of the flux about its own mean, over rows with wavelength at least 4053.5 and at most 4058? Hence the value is -6.1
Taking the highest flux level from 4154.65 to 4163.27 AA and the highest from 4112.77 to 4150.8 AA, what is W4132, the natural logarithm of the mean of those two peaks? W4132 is 4.15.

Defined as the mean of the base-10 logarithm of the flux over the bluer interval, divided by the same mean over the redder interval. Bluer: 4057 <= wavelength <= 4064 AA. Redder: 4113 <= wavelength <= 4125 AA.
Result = 0.98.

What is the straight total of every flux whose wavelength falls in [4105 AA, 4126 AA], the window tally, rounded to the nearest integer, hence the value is 1136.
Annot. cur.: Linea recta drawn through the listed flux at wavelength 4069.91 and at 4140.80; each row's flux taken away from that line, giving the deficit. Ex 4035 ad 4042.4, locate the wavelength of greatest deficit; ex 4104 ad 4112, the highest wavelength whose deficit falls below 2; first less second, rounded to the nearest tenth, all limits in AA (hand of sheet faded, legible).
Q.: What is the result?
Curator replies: -64.7 AA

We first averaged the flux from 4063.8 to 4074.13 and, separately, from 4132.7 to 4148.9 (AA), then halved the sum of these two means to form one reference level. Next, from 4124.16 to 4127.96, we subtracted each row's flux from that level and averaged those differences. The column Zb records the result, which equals 0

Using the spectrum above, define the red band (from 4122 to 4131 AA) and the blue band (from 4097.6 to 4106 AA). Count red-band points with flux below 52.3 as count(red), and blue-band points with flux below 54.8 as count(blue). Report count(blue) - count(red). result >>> 3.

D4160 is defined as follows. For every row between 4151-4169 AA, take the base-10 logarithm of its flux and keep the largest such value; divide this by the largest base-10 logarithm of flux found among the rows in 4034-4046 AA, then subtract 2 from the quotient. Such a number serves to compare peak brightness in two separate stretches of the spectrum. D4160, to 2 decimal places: -1.01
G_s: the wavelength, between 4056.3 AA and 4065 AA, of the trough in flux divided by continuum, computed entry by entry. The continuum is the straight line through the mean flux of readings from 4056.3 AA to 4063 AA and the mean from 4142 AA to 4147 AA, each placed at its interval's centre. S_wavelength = 4059.61 AA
